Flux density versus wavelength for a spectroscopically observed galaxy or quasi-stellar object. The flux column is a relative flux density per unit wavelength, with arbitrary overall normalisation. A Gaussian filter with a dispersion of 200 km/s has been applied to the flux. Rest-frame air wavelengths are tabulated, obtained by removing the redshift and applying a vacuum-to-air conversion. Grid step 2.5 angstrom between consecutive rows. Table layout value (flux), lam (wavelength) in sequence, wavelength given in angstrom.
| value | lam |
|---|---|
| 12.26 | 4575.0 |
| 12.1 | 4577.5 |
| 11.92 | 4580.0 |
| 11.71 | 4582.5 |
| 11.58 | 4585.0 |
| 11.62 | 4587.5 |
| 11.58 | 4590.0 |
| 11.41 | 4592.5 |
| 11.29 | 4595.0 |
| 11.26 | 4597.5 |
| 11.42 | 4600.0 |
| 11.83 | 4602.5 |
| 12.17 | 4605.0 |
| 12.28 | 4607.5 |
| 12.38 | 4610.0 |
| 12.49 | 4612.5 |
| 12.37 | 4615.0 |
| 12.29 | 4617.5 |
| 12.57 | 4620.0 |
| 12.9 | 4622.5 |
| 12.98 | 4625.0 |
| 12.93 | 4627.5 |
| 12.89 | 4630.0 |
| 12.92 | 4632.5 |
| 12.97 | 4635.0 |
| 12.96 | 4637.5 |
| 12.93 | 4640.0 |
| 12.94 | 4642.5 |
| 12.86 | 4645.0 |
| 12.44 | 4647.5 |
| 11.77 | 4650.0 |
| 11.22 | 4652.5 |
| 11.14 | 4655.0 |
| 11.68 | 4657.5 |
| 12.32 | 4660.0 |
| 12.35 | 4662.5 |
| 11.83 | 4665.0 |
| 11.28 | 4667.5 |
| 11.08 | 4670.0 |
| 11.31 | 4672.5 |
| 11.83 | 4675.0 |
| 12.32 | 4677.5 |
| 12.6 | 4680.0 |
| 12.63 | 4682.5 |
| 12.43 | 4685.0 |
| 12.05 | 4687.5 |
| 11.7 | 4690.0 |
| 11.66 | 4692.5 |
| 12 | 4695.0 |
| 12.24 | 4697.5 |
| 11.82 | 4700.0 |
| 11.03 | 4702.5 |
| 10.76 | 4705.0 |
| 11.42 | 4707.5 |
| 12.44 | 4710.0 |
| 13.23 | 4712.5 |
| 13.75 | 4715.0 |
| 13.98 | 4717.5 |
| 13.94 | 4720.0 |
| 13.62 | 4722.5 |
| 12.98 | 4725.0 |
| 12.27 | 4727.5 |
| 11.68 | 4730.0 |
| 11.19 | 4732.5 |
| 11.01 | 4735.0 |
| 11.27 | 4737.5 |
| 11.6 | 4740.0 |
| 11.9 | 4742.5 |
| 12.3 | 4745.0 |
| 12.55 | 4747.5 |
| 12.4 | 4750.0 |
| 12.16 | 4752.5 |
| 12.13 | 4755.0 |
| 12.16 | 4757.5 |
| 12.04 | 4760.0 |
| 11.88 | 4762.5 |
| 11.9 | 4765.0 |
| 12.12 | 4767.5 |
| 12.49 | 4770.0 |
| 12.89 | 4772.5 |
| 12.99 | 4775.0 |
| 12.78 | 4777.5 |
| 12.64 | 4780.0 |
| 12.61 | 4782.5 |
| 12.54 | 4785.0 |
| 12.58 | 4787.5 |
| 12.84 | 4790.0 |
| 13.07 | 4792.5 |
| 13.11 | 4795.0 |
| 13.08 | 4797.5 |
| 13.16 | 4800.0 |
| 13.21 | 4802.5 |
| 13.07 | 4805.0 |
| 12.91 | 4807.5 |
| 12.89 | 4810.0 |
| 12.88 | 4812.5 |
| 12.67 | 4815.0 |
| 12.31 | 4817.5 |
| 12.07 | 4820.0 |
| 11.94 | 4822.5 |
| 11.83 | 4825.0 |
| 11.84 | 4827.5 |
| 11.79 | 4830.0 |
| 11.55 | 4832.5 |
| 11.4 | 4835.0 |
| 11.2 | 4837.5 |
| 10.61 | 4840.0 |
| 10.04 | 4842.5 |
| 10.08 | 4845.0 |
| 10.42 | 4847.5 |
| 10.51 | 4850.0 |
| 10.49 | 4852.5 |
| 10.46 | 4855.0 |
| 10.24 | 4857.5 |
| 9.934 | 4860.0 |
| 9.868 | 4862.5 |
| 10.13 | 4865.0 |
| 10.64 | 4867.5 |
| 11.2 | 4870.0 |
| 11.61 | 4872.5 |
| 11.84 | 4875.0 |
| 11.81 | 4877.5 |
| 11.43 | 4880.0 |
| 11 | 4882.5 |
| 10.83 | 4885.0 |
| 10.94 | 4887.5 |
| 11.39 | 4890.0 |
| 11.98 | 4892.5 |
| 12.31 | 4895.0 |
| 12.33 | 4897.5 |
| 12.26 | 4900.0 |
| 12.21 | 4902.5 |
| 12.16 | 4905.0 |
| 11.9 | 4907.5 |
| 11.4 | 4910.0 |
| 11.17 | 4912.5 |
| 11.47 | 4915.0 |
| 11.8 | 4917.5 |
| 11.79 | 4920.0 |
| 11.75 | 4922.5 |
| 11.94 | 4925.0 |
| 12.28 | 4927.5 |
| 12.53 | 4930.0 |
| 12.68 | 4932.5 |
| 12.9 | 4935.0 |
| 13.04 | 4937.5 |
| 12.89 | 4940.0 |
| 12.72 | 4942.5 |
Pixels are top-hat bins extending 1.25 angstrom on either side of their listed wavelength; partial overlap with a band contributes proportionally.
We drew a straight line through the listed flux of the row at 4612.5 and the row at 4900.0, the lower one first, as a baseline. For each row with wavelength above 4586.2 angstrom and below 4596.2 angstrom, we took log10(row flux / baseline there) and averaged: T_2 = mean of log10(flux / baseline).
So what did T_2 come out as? -0.037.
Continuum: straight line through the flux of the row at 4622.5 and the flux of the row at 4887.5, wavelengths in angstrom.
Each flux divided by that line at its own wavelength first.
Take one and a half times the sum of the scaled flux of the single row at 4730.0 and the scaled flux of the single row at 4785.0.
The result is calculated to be 3.06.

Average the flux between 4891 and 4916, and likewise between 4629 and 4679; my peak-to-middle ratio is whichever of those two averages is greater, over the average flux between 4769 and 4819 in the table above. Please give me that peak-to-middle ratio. 0.95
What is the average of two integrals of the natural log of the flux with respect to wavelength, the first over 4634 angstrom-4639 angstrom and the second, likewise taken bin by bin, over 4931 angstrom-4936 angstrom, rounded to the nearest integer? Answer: 13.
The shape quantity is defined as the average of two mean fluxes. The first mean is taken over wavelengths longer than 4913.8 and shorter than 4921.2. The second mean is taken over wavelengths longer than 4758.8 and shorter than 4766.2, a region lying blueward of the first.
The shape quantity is 11.8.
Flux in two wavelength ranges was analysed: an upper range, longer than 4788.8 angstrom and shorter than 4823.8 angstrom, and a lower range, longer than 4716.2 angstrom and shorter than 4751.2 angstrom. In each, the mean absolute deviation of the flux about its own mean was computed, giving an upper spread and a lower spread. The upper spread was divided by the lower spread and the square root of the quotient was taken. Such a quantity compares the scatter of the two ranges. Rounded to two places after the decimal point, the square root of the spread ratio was 0.64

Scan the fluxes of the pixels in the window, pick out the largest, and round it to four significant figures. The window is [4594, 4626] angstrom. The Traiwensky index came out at 12.98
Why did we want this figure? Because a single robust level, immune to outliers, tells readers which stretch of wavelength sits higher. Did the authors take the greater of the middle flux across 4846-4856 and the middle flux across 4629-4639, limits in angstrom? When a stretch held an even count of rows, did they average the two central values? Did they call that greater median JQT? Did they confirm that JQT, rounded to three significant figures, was 12.9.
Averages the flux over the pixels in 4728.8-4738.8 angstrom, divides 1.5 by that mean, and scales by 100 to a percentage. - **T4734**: 13.3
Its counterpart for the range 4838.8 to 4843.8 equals 14.5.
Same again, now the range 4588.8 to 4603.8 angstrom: 13.1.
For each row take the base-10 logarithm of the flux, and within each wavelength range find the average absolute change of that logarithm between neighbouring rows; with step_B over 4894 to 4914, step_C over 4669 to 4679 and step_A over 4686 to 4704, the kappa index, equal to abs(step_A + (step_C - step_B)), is 0.0226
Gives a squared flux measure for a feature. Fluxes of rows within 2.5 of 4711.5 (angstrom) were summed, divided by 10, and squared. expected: 6.6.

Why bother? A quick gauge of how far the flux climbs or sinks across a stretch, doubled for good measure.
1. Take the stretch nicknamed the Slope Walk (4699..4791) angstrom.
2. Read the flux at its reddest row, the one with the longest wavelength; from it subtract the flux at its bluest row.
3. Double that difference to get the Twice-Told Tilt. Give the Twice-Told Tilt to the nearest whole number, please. 2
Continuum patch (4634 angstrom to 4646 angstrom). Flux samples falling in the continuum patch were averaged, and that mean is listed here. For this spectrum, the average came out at 12.9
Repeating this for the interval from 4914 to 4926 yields 11.8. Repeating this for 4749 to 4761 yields 12.2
